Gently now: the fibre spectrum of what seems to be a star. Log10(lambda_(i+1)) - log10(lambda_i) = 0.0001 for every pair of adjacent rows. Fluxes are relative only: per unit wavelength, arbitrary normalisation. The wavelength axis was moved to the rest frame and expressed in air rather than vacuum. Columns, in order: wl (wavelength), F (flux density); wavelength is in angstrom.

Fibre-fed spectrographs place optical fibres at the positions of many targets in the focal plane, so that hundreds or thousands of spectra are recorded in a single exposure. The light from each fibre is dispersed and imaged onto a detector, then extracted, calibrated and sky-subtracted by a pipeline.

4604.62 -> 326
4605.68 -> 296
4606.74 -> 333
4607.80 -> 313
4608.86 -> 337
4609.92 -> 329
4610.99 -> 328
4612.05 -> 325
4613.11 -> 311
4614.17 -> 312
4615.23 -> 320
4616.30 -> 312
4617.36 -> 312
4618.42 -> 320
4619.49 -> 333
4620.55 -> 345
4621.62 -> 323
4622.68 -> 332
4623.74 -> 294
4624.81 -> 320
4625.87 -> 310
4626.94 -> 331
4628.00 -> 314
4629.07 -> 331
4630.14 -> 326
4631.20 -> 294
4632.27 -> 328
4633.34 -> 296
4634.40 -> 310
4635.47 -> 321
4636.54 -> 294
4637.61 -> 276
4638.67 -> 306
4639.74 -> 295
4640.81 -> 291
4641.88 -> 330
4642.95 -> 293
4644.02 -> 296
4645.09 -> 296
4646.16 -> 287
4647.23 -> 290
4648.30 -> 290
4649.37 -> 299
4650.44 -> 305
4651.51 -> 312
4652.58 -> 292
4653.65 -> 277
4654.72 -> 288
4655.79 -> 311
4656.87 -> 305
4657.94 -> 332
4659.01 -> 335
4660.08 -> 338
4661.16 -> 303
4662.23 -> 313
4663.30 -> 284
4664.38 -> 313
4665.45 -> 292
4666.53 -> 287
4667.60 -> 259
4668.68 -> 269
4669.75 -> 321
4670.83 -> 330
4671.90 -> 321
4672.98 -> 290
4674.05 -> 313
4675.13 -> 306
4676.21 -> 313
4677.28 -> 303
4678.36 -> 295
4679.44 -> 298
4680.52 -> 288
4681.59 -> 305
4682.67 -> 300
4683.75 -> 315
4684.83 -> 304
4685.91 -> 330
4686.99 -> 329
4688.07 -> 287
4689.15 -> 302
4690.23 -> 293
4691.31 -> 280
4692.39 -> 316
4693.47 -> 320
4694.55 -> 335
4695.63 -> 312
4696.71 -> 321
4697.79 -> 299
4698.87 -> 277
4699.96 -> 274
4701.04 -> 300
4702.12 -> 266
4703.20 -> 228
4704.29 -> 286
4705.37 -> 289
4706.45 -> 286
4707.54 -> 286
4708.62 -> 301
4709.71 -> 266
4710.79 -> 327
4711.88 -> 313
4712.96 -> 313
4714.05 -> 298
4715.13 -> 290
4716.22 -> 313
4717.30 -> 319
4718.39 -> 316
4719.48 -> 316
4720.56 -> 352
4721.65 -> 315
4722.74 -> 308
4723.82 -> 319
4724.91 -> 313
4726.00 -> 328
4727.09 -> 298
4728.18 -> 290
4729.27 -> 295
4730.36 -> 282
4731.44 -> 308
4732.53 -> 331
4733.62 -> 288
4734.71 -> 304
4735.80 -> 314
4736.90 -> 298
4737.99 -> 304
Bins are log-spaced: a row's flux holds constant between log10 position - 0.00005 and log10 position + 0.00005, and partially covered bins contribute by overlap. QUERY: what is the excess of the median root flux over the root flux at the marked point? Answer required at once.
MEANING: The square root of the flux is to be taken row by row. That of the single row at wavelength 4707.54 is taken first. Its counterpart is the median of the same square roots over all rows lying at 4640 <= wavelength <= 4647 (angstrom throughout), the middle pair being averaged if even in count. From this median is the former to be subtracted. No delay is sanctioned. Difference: 0.25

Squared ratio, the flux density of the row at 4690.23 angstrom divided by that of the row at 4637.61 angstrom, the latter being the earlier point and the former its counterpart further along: 1.1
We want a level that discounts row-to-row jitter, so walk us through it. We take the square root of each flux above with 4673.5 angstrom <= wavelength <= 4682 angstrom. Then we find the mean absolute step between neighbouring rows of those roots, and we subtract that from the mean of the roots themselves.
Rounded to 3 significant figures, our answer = 17.1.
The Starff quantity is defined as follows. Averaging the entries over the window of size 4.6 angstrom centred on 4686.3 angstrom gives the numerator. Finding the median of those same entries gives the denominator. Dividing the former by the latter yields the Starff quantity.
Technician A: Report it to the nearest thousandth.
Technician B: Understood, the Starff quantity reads 0.987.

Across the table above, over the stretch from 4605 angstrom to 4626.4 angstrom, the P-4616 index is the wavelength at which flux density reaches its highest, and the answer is 4620.55 angstrom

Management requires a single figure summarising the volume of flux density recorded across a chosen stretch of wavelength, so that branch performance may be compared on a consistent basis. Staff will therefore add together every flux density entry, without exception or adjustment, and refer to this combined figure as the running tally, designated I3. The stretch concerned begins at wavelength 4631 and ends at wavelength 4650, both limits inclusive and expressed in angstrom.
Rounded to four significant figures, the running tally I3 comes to 5392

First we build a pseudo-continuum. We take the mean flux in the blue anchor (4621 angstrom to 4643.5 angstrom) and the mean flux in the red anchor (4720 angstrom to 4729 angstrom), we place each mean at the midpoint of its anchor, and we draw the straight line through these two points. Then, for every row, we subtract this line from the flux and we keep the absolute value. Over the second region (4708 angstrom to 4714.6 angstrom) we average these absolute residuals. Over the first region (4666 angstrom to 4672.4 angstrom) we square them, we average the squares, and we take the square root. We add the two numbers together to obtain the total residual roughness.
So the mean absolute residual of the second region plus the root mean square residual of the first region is 47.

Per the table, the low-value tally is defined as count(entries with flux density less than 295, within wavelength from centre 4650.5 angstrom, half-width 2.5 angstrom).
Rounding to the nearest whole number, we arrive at 2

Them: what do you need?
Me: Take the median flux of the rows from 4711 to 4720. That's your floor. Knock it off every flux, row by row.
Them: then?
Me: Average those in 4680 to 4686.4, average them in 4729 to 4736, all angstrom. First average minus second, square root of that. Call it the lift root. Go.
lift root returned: 2.0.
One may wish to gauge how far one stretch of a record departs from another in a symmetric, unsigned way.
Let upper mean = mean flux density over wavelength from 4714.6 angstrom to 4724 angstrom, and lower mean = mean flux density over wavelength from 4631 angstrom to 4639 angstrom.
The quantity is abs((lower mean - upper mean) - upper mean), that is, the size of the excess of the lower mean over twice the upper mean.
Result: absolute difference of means 330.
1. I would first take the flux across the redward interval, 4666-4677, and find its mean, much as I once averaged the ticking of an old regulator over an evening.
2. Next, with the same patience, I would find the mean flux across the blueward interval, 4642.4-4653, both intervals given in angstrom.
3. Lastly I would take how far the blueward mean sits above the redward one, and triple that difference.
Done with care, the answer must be -15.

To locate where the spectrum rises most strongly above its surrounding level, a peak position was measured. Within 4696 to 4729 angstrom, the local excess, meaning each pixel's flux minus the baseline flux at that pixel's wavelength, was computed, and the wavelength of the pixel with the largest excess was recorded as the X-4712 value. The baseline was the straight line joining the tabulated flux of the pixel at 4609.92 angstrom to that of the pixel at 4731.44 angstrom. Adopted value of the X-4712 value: 4720.56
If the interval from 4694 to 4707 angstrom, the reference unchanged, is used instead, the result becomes 4694.55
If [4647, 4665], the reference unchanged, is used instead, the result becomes 4660.08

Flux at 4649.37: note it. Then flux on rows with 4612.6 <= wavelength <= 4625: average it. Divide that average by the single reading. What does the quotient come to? 1.07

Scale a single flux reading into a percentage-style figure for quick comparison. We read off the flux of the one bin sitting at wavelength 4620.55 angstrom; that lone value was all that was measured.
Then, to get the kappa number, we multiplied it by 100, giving 34500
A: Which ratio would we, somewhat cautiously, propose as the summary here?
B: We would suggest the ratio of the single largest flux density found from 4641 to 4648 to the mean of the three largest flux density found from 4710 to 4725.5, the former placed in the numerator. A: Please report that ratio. 0.99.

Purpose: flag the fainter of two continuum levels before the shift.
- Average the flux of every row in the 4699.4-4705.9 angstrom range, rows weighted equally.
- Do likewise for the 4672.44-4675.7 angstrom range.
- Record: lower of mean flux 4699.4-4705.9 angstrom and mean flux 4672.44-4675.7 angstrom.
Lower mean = 274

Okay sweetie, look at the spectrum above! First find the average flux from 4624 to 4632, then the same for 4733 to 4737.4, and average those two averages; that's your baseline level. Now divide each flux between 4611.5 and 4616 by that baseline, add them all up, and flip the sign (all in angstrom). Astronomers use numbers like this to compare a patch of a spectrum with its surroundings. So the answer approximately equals -4.10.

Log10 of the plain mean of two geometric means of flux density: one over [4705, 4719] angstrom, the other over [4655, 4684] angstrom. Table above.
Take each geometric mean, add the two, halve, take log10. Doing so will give 2.481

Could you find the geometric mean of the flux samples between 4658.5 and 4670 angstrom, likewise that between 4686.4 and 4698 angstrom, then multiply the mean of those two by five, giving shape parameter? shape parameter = 1521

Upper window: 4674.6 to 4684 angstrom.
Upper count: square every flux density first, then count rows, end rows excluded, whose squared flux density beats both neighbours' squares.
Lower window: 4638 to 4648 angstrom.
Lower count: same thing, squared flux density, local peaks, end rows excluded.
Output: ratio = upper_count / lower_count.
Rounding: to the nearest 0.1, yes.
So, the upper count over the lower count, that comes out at 3.0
